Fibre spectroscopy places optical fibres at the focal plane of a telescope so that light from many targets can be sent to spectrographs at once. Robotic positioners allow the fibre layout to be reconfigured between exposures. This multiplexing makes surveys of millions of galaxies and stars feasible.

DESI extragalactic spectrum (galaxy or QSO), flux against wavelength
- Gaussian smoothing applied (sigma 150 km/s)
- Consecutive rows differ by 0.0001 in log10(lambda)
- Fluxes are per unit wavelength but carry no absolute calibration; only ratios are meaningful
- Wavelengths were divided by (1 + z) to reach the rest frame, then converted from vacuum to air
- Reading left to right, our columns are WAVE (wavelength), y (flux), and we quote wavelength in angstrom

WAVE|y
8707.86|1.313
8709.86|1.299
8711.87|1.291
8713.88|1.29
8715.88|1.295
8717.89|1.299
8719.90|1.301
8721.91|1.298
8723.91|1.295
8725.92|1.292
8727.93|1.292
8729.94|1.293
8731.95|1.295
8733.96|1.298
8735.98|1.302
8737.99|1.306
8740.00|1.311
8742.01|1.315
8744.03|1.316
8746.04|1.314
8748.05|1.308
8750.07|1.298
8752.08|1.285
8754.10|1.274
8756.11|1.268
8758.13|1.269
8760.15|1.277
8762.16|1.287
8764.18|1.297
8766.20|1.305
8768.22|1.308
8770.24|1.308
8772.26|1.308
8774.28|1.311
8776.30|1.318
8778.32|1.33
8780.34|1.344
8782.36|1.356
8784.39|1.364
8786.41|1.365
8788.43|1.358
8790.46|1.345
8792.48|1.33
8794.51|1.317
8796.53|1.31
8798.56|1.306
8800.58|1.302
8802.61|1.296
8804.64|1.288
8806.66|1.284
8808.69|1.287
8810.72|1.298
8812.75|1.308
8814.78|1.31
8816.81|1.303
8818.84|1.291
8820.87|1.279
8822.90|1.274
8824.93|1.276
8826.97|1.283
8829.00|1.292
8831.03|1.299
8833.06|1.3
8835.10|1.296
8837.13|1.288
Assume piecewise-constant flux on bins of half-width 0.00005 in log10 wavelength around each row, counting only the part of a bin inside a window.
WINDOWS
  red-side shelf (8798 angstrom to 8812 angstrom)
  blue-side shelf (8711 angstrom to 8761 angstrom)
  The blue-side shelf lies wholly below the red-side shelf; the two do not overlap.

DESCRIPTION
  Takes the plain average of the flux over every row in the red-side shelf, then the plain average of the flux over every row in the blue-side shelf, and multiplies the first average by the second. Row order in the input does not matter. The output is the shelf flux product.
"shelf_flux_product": 1.68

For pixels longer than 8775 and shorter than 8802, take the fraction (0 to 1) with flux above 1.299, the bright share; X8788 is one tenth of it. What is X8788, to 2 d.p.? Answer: 0.10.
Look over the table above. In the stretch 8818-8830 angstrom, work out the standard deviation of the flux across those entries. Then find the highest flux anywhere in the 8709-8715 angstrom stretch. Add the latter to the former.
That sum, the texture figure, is 1.31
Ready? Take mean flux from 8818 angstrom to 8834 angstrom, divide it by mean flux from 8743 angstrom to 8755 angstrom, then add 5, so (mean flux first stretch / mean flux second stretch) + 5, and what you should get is 5.99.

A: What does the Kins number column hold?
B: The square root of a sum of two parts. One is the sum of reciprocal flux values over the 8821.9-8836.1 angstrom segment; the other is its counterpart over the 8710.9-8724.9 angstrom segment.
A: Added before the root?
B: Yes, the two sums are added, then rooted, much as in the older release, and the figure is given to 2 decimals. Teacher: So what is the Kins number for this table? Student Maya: 3.29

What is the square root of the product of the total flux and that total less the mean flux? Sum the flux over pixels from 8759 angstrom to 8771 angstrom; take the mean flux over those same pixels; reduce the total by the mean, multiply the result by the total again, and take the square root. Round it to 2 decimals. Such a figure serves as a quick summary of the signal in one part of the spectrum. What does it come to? 7.10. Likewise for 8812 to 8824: 7.09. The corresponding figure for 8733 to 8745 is 7.16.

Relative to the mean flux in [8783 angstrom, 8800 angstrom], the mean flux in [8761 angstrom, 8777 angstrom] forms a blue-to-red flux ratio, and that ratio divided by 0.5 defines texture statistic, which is 1.95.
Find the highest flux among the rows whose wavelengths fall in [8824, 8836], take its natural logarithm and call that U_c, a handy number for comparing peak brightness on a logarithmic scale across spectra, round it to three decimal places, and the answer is 0.262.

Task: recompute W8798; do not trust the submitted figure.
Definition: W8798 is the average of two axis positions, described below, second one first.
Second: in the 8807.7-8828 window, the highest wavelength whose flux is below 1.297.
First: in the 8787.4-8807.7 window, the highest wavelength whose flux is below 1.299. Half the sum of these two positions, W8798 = 8816.8 angstrom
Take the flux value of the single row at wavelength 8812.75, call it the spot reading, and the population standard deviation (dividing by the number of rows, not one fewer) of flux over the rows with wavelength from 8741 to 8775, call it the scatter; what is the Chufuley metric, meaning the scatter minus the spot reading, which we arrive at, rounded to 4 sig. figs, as -1.292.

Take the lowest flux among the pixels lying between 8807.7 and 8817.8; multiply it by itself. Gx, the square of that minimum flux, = 1.66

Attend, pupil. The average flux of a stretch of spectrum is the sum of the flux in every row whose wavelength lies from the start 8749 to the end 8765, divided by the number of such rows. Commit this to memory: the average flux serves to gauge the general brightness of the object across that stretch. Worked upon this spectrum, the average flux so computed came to 1.28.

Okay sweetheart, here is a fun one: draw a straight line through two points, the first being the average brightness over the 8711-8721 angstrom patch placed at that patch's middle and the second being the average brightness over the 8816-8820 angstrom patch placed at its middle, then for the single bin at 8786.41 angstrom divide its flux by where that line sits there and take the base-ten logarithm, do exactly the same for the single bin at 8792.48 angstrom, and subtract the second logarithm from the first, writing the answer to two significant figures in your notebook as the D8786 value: 0.011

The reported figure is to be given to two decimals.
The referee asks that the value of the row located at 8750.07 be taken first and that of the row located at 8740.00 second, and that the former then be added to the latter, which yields 2.61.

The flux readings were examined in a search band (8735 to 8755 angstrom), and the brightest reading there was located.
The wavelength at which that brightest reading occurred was 8744.03 angstrom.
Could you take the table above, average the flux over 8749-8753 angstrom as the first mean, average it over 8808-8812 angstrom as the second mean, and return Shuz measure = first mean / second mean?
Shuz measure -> 1.00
